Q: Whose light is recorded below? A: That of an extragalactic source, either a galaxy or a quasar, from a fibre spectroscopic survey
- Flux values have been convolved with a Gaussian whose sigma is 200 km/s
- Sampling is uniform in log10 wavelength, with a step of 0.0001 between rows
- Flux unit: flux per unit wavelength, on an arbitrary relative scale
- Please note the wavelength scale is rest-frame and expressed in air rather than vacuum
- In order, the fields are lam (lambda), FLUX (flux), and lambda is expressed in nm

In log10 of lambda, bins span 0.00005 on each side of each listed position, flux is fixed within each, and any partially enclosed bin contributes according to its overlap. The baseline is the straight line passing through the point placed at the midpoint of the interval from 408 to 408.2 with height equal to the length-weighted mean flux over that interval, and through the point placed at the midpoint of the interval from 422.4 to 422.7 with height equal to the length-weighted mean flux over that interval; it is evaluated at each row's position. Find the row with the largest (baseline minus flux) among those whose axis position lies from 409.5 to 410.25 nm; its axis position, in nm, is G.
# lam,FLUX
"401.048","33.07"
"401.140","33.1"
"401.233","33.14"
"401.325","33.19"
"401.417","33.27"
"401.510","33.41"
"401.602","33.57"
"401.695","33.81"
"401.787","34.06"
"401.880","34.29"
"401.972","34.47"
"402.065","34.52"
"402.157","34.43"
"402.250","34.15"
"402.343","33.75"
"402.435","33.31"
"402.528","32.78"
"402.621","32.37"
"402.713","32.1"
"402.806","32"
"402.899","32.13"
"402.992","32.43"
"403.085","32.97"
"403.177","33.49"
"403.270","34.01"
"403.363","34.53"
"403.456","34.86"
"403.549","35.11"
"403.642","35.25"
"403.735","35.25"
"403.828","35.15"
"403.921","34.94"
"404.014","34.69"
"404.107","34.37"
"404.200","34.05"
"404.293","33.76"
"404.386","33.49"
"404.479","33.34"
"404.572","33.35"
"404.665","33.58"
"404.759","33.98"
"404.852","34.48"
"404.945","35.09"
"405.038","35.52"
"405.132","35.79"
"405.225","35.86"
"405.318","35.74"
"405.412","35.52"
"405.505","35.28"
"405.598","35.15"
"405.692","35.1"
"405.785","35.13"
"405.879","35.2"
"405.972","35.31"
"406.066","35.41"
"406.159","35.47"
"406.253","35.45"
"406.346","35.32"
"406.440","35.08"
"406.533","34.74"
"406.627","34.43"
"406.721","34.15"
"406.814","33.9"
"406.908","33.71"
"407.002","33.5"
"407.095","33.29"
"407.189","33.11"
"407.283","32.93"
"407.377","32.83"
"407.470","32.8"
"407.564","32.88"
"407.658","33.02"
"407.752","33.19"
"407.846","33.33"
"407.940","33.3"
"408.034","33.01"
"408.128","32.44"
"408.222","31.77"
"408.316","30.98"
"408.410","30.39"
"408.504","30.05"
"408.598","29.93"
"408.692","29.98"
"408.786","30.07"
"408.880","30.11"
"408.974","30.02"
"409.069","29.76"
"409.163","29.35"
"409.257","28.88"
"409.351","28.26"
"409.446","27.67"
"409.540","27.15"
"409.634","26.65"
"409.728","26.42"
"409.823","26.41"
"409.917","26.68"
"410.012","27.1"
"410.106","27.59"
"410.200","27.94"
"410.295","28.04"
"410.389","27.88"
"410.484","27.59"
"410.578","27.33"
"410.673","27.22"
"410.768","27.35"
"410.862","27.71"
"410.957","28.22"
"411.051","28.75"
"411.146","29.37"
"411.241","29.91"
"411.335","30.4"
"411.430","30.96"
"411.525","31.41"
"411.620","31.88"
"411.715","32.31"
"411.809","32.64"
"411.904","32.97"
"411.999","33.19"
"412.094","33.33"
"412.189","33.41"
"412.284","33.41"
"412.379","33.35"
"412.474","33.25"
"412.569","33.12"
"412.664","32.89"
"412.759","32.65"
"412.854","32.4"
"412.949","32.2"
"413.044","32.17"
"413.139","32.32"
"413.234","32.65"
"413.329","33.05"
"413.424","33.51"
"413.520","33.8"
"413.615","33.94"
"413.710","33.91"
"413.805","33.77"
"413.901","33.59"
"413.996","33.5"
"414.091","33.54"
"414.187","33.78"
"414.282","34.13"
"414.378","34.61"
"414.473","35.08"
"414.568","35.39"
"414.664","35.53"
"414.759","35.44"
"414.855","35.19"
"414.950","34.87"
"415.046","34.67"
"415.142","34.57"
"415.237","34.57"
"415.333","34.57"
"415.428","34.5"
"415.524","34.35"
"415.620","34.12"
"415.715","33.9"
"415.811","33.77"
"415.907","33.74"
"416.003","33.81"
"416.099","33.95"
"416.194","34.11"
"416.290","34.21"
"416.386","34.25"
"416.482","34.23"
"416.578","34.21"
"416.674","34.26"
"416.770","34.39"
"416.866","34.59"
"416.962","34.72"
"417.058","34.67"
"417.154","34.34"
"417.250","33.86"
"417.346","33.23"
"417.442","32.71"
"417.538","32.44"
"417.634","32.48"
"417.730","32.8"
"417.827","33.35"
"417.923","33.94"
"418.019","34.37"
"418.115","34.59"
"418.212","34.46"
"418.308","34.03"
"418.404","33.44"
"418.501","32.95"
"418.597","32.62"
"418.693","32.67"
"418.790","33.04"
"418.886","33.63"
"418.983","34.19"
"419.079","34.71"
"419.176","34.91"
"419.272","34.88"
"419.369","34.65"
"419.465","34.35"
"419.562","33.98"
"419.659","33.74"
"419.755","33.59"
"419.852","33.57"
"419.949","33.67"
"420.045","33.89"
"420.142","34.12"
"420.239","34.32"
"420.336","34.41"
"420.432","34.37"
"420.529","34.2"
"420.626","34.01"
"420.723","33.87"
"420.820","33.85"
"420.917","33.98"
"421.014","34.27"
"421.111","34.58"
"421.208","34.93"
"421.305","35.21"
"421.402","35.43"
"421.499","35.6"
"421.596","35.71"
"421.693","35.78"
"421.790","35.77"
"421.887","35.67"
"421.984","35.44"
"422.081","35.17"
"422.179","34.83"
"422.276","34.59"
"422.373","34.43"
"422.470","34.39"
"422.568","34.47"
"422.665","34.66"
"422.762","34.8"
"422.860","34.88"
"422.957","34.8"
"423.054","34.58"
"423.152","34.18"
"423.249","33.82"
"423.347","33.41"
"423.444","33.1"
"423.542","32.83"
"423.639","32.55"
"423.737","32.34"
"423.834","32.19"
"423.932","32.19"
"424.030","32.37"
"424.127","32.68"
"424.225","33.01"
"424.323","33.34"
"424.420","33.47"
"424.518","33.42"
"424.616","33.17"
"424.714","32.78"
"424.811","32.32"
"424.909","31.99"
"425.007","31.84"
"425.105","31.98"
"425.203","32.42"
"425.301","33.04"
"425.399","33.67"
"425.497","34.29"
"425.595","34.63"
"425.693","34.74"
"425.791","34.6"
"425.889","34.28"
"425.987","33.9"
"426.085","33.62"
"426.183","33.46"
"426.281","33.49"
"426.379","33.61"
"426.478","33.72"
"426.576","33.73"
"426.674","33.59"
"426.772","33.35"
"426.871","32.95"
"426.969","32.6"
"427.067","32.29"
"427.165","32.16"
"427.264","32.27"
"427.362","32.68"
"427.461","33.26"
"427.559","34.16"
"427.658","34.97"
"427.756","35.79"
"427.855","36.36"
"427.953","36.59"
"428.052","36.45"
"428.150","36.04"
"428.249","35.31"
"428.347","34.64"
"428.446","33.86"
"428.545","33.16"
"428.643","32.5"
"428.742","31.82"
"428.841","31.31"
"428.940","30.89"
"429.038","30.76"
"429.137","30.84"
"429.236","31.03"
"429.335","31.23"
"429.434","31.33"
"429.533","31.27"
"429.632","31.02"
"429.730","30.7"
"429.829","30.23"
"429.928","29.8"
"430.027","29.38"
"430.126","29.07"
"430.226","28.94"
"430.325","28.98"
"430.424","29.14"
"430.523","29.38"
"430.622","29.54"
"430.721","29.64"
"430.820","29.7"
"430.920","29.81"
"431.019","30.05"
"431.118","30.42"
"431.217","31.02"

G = 409.823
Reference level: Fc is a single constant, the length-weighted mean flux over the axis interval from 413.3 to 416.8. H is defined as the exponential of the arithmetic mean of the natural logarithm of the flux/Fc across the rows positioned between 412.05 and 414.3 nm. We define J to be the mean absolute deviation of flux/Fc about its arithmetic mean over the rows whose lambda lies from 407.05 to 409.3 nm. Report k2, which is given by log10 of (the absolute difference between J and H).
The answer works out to -0.033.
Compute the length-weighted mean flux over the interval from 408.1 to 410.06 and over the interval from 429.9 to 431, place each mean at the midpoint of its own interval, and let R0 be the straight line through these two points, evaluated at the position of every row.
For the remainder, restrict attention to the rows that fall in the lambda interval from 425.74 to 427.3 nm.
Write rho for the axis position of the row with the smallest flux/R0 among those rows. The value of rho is 427.165 nm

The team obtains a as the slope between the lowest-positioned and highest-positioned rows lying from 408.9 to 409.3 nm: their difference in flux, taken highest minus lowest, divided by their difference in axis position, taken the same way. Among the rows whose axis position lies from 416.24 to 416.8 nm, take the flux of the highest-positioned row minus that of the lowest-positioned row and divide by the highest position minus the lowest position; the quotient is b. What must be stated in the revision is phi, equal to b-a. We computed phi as 4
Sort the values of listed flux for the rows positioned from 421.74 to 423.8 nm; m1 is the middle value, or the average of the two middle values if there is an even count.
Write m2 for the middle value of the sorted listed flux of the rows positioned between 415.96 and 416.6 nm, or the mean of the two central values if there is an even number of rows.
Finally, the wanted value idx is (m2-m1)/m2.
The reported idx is -0.011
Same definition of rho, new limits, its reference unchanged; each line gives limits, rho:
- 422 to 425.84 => 425.007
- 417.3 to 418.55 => 417.538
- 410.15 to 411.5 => 410.673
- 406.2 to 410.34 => 409.823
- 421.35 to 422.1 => 422.081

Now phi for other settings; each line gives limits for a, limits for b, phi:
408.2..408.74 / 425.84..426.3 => 2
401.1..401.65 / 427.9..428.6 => -7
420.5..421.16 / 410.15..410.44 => -1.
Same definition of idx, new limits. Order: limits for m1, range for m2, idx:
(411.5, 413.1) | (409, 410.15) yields -0.202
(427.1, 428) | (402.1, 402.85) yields -0.034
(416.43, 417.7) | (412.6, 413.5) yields -0.048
